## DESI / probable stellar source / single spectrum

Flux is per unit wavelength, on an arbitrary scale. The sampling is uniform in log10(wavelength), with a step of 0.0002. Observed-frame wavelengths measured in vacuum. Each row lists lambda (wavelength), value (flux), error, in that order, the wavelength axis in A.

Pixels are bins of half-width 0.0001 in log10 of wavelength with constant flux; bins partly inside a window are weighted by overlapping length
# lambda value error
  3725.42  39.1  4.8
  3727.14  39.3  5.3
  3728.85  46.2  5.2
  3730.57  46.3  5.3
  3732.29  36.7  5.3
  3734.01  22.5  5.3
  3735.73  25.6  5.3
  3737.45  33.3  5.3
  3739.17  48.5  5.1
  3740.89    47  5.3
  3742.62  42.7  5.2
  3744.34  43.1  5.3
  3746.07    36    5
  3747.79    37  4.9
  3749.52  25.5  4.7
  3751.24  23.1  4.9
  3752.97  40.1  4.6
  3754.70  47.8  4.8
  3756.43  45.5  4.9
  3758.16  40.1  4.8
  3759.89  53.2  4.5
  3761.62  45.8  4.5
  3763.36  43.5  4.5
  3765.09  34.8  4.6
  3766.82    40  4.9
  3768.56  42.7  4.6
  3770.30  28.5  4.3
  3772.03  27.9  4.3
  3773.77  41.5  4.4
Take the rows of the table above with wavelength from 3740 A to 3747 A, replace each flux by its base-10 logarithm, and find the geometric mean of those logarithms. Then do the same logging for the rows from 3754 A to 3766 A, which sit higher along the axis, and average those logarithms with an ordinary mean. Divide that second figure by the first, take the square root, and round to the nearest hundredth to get 1.01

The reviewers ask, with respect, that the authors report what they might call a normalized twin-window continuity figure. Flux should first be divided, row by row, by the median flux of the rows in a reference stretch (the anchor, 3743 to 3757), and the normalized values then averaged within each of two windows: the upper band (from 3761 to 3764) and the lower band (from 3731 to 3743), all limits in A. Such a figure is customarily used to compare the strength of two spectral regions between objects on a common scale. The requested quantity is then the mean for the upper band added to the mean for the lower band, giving 2.11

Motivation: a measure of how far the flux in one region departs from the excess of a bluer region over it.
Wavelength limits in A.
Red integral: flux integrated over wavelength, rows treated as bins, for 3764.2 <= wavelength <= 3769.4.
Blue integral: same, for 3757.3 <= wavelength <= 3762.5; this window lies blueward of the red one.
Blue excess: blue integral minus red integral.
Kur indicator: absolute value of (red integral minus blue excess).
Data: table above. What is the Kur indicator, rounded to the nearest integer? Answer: 167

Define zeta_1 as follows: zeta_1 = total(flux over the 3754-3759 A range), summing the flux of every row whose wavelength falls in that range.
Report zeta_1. 133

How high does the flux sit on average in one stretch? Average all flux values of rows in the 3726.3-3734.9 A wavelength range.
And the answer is 38.2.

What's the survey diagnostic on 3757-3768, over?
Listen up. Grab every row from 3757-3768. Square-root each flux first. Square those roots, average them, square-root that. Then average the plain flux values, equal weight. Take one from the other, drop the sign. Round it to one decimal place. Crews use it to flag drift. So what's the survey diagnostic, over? 36.4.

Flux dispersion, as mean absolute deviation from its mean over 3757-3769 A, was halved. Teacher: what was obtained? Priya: 2.0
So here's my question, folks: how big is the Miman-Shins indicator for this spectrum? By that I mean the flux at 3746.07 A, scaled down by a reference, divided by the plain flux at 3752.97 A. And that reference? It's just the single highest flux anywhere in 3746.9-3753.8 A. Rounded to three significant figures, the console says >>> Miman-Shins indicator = 0.0224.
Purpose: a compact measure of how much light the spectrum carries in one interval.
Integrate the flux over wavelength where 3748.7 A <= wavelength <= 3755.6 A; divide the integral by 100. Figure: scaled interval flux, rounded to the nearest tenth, 2.4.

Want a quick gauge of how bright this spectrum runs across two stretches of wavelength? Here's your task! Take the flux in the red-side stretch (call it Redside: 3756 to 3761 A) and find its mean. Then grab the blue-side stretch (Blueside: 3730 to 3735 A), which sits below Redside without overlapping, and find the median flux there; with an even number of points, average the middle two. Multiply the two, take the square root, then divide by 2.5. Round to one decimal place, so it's 16.5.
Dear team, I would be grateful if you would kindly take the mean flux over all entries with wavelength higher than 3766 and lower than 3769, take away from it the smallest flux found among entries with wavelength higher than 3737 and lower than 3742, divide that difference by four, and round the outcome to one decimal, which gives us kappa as 2.0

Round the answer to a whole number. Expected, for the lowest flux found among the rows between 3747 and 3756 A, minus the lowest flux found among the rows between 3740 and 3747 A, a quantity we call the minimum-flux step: -13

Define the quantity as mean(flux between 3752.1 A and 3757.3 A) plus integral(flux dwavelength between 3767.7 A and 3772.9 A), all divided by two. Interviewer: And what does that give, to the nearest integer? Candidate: 108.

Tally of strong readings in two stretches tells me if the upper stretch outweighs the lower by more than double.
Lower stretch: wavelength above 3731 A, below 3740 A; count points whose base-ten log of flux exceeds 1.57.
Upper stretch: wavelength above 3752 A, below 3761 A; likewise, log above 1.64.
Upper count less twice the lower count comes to 1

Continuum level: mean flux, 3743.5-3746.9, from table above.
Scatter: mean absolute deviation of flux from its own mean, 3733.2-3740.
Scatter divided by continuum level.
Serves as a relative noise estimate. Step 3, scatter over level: 0.21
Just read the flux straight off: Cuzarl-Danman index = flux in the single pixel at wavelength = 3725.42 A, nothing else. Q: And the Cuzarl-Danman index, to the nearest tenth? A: 39.1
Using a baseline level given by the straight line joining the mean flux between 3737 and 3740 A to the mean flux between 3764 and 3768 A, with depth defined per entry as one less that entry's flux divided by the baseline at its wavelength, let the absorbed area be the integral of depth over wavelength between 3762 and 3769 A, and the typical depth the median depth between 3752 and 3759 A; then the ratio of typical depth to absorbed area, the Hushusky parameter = 0.21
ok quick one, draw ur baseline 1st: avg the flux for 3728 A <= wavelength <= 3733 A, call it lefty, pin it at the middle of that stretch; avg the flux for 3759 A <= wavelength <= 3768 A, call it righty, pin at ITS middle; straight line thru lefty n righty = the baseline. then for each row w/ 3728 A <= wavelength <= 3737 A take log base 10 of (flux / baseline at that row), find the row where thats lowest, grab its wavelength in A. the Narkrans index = 3734.01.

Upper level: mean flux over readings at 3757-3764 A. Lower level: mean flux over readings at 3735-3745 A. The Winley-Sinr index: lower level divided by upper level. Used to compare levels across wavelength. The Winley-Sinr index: 0.88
